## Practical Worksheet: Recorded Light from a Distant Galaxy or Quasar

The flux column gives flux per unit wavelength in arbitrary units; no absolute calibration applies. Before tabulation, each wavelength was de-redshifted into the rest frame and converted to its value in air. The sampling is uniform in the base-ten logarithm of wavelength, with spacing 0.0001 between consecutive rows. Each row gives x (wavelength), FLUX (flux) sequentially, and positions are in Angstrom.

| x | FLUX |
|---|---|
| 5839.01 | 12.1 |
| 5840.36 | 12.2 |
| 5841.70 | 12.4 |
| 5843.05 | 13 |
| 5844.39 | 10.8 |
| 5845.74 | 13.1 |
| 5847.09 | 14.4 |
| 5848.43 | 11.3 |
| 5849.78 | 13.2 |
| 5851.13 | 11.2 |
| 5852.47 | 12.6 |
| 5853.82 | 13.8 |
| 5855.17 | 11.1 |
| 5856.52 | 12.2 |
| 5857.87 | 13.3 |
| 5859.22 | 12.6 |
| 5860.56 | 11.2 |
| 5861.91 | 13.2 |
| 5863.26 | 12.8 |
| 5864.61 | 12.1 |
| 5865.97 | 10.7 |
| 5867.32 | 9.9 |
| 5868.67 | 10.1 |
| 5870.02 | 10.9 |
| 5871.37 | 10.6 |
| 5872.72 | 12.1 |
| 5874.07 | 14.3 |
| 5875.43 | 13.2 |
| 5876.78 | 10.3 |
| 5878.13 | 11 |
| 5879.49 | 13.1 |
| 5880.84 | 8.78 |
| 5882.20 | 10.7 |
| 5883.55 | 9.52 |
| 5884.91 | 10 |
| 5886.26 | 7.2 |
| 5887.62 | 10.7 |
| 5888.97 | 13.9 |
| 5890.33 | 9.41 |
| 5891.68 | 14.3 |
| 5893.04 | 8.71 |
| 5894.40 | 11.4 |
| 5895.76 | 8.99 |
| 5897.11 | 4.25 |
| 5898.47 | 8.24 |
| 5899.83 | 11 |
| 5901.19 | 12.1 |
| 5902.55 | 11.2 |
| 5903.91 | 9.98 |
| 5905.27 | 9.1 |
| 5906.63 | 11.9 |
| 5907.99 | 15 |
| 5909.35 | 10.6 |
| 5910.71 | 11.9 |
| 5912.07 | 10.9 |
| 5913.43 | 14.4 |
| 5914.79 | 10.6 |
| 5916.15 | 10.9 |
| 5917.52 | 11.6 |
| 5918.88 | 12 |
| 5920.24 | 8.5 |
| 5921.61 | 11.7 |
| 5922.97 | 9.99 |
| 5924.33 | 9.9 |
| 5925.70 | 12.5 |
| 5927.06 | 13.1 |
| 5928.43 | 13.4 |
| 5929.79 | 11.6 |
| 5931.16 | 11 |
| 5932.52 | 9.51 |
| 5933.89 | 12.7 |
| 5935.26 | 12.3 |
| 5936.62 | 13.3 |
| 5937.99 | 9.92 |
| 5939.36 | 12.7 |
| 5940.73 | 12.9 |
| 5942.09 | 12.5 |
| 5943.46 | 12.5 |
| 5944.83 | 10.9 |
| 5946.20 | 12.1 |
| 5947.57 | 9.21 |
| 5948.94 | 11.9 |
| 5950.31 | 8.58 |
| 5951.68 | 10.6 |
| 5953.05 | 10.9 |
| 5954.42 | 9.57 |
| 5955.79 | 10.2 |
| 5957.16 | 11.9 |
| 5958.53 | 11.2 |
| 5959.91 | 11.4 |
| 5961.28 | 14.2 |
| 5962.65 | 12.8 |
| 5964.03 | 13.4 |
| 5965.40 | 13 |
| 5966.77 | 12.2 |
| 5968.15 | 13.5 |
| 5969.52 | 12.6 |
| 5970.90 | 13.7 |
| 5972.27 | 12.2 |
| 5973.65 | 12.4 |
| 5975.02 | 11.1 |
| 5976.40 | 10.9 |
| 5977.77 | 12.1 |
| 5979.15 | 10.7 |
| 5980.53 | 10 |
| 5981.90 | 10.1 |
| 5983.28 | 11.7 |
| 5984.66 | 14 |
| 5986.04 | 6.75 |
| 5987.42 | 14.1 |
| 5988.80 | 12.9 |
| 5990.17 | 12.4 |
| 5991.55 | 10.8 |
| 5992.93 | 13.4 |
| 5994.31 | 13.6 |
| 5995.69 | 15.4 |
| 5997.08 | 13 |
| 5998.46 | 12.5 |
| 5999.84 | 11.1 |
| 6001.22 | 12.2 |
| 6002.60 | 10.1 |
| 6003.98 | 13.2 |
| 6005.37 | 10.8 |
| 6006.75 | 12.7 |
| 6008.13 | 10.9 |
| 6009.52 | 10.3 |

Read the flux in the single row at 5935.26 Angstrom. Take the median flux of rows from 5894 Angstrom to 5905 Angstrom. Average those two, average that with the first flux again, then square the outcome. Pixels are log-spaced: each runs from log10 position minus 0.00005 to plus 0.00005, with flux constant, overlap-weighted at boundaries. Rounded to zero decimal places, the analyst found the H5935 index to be 140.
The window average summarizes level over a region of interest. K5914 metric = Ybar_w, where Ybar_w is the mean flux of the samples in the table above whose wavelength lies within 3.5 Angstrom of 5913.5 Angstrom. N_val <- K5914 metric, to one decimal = 11.7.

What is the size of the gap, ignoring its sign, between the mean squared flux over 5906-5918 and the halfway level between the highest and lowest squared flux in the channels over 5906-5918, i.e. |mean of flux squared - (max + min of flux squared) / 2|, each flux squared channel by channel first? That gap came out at 23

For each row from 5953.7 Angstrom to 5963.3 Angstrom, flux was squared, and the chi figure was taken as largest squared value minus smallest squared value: 110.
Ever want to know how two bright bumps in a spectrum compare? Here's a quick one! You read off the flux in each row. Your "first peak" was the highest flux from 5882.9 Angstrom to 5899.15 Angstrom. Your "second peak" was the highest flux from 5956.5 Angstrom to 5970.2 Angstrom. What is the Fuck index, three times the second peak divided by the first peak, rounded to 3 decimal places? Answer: 2.979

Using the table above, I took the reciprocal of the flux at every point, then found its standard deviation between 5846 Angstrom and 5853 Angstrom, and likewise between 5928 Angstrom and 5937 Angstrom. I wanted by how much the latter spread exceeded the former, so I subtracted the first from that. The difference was 0.002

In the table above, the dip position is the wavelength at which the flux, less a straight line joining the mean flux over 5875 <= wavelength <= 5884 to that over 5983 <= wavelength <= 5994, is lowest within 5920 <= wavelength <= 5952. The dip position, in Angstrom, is 5950.31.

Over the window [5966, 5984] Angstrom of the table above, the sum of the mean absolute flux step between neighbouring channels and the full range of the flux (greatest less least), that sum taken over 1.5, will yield 3.1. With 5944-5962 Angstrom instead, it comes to 4.8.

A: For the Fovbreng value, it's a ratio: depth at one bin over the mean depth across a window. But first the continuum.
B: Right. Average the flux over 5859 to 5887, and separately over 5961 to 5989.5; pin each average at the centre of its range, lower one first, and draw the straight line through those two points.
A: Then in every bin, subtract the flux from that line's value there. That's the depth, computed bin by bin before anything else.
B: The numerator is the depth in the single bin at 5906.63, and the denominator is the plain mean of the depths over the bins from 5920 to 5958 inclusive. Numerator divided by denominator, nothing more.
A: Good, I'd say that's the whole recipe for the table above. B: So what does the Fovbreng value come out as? -1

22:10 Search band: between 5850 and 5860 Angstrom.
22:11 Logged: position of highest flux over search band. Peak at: 5853.82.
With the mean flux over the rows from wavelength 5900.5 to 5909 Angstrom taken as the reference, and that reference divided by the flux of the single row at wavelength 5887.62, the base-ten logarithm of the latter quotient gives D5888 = 0.03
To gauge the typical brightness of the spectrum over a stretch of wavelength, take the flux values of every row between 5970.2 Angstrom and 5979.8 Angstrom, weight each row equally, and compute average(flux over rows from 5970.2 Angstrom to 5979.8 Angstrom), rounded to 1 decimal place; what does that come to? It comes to 11.9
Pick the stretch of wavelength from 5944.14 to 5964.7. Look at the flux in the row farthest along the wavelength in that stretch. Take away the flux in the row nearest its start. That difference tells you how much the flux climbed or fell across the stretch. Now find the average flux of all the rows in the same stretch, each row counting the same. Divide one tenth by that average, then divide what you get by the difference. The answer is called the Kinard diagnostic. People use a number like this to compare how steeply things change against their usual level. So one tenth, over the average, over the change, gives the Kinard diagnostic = 0.004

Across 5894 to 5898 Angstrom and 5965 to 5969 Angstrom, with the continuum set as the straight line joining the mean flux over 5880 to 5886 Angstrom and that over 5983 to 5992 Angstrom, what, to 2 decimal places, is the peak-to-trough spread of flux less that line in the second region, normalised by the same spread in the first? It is 0.18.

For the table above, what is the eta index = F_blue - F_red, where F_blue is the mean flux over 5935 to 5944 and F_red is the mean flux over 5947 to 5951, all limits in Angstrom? 2.4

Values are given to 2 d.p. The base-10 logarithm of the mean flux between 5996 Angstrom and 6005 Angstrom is 1.08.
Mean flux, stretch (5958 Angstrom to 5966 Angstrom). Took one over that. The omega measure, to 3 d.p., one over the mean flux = 0.079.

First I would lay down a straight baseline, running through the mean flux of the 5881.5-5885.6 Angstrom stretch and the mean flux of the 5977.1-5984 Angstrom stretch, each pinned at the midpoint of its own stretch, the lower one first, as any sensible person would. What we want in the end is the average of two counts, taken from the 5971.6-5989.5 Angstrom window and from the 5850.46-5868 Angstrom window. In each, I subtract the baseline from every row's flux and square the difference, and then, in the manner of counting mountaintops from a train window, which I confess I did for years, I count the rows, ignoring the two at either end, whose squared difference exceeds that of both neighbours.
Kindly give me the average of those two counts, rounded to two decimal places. 3.50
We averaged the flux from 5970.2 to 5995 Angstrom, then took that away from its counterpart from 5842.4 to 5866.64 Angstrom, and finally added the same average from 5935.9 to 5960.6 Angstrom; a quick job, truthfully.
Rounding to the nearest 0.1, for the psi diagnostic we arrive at 11.8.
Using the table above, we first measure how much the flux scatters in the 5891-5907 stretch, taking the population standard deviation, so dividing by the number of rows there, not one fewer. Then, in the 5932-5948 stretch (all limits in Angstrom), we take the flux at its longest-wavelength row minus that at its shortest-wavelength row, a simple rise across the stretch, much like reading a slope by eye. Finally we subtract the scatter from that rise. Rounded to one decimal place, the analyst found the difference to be -2.7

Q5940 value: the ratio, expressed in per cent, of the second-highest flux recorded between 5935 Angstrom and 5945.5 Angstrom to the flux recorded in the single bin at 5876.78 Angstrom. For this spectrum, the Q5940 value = 125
